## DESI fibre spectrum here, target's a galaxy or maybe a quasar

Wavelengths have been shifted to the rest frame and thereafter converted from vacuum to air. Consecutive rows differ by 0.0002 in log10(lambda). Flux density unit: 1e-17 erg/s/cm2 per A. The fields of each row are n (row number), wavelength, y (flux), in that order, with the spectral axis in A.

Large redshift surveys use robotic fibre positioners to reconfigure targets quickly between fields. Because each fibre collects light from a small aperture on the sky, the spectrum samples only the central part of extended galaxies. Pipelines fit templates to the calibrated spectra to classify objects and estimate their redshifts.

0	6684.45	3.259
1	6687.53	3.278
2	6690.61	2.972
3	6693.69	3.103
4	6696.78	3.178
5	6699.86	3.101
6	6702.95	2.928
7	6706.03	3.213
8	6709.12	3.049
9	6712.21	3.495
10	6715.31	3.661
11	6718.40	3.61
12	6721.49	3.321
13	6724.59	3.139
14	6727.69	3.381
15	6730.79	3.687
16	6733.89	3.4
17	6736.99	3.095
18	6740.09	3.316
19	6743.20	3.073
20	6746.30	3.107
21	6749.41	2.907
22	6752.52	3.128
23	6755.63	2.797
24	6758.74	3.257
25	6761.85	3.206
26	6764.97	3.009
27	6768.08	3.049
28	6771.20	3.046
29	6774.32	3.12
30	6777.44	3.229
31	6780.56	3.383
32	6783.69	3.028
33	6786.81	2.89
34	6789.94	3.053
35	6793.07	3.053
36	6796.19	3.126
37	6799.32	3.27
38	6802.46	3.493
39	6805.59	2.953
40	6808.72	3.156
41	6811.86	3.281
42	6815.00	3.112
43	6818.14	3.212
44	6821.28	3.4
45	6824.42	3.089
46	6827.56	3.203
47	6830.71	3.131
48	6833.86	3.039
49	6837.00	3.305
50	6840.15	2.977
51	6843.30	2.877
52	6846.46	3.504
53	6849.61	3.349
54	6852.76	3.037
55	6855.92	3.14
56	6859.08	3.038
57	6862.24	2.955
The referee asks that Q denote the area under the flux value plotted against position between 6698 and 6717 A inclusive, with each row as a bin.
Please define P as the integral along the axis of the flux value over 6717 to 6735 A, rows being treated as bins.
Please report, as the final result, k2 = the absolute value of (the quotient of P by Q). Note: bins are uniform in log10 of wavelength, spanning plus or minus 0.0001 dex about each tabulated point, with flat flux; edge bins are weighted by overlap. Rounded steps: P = 61.6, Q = 61.6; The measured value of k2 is 1.00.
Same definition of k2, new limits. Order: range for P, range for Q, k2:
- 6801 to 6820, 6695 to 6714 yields 1.01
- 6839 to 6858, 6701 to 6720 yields 0.95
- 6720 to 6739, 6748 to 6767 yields 1.09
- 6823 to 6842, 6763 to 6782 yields 0.99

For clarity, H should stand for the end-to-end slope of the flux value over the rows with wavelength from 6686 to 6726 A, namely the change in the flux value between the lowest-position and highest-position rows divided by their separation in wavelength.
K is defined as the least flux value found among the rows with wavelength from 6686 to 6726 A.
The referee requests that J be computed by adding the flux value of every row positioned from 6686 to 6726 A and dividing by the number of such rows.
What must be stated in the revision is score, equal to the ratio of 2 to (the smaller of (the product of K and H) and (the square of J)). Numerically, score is -182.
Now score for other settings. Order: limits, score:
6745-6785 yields -338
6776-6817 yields -222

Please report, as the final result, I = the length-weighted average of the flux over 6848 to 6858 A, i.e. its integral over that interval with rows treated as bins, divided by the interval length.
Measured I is 3.17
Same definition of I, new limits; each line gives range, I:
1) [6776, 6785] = 3.22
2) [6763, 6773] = 3.04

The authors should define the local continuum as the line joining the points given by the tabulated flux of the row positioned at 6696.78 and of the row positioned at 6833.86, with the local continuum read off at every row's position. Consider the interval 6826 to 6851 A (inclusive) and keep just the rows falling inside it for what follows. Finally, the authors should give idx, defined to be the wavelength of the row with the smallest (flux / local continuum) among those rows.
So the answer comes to 6843.30 A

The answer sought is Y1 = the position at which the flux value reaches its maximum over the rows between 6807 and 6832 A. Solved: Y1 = 6821.28 A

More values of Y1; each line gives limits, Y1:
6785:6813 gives 6802.46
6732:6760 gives 6733.89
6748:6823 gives 6802.46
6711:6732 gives 6730.79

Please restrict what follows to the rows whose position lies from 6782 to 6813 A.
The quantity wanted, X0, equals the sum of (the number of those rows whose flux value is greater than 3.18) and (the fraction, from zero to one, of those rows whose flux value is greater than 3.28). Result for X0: 3.2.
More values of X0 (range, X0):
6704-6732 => 7.7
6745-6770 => 2.0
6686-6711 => 2.0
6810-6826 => 3.4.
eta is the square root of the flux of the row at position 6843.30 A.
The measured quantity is 1.70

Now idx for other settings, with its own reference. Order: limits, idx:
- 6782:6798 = 6786.81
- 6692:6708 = 6702.95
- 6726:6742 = 6736.99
